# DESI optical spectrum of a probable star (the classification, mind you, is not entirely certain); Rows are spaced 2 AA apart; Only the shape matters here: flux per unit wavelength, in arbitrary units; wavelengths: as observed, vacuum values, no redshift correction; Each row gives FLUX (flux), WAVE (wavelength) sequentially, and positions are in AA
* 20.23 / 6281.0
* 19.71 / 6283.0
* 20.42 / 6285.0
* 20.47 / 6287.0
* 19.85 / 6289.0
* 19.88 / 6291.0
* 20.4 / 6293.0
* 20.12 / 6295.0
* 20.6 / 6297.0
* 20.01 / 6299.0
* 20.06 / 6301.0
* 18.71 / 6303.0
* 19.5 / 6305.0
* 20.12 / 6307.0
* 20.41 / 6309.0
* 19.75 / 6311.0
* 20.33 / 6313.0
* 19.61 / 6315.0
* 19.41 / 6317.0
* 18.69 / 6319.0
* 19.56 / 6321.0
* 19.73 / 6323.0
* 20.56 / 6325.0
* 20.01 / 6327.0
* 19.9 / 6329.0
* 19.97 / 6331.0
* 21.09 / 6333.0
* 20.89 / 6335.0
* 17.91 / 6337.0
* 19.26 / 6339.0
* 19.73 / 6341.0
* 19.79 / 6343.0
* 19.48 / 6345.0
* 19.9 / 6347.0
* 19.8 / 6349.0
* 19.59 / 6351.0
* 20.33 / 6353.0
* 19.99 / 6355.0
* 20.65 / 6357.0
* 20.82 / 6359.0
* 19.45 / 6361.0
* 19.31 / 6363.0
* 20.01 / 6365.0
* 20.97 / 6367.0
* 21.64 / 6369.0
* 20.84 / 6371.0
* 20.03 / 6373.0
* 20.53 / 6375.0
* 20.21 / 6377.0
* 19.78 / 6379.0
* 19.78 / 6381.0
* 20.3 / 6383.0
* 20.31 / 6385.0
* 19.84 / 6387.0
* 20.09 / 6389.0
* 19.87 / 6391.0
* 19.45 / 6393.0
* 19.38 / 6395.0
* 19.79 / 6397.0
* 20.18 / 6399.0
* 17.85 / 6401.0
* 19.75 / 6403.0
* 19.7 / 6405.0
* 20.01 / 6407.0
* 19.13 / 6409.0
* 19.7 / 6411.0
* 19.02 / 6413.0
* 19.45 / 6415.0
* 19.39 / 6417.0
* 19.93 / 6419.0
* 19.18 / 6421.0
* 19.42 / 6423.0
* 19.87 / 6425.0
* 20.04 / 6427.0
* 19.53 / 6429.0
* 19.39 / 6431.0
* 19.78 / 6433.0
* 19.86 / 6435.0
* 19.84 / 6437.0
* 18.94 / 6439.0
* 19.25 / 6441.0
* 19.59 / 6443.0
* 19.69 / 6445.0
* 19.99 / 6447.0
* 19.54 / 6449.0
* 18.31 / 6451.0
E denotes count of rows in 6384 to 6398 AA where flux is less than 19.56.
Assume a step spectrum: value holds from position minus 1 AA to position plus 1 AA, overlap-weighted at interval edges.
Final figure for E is 2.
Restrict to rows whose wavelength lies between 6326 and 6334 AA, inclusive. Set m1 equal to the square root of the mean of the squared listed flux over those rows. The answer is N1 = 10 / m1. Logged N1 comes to 0.494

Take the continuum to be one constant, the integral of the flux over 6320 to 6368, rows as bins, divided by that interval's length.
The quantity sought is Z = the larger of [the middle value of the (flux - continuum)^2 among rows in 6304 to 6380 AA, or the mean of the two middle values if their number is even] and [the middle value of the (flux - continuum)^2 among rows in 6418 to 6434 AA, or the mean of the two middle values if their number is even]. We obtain 0.15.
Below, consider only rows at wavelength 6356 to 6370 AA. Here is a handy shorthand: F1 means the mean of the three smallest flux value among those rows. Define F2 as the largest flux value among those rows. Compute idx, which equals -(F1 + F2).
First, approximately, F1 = 19.6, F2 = 21.64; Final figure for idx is -41.2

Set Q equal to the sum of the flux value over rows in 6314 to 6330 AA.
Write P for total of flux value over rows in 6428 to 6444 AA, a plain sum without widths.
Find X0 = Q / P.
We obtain 1.01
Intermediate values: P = 156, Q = 157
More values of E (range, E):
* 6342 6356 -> 1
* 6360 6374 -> 2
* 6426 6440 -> 3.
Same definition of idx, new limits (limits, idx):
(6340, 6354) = -39.9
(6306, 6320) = -39.6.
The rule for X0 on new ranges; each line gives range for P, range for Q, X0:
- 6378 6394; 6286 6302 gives 1.01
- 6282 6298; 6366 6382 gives 1.01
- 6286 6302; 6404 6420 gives 0.97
